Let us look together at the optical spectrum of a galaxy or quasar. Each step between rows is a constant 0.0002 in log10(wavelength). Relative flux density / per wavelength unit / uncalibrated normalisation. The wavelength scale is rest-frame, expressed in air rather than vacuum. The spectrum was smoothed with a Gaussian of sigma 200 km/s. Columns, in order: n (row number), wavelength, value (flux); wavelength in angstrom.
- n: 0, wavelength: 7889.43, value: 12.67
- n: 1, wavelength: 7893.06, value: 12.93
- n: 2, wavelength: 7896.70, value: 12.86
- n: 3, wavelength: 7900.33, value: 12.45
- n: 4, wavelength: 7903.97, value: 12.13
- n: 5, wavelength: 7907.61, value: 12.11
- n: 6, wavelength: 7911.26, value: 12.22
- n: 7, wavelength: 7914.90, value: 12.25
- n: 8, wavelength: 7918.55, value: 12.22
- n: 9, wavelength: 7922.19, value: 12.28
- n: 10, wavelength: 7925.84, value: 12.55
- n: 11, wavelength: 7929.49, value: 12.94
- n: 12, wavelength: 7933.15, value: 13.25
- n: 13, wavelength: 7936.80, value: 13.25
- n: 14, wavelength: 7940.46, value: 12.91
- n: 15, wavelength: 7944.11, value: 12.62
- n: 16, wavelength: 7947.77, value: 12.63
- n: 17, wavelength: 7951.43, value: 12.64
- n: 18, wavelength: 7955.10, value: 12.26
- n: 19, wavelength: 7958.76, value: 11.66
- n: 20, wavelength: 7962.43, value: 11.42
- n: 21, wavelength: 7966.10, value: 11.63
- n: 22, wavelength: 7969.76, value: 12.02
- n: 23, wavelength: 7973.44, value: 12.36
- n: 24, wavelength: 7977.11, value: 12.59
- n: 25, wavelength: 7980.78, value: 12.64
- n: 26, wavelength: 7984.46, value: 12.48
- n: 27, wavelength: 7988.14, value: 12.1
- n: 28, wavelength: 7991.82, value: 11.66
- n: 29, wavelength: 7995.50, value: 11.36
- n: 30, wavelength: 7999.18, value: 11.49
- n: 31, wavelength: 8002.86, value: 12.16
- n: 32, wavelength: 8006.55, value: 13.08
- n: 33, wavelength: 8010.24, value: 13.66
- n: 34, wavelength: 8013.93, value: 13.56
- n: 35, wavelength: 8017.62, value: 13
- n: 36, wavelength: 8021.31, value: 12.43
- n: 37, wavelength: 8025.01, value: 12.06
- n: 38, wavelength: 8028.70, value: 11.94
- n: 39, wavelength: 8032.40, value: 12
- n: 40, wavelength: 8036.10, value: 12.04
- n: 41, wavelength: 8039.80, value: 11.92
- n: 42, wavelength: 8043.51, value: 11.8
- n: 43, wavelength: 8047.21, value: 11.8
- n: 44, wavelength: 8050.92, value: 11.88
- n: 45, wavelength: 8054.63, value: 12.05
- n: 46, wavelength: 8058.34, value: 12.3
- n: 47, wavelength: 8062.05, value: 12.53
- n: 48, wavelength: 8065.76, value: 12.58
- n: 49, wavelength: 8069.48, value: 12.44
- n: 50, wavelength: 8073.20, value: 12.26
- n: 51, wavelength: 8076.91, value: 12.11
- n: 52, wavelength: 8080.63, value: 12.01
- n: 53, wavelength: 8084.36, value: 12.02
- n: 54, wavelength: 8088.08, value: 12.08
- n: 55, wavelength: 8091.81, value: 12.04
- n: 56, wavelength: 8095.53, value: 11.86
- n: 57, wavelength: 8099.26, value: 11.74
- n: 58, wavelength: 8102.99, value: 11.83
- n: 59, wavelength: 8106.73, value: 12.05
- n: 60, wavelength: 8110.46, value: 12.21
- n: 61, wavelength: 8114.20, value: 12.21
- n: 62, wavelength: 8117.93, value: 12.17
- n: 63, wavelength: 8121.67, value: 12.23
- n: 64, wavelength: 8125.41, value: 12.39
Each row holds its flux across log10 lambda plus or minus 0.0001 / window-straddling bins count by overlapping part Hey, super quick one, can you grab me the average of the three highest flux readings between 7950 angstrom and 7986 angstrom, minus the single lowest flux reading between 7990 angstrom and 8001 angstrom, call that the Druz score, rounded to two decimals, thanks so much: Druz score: 1.26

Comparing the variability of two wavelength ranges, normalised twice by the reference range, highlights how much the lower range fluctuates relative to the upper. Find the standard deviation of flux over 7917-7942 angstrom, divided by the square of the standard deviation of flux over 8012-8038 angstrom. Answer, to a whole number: 1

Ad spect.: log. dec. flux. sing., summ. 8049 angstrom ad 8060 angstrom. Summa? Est 3.25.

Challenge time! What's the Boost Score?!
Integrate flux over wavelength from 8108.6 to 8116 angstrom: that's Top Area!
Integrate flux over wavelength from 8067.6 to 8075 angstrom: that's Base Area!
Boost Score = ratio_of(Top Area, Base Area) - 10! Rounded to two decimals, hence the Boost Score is -9.01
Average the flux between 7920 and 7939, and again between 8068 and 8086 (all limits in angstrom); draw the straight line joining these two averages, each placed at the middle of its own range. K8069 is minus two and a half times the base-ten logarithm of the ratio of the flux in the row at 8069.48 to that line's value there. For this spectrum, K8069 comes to -0.021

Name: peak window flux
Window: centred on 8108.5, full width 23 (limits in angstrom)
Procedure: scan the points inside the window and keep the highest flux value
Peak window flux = 12.21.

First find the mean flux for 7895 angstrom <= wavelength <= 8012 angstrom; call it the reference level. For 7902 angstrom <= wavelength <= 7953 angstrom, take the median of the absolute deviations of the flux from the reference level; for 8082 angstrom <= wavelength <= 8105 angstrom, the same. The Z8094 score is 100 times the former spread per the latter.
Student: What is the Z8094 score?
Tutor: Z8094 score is 59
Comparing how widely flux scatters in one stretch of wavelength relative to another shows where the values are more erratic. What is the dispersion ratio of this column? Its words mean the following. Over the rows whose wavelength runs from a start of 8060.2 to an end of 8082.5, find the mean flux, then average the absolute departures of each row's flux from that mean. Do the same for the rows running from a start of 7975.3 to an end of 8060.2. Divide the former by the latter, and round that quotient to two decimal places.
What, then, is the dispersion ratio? 0.42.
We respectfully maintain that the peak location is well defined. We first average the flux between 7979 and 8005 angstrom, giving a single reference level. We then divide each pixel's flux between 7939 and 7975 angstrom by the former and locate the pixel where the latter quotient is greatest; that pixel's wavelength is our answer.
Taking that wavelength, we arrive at 7940.46 angstrom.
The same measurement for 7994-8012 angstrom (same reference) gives 8010.24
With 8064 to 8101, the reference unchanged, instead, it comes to 8065.76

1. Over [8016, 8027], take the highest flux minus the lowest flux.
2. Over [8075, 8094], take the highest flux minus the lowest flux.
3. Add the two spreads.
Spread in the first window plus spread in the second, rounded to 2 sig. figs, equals 1.0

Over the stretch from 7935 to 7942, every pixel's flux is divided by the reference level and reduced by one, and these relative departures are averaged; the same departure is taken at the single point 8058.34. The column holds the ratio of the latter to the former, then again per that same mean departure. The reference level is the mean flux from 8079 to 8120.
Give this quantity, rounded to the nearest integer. 3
